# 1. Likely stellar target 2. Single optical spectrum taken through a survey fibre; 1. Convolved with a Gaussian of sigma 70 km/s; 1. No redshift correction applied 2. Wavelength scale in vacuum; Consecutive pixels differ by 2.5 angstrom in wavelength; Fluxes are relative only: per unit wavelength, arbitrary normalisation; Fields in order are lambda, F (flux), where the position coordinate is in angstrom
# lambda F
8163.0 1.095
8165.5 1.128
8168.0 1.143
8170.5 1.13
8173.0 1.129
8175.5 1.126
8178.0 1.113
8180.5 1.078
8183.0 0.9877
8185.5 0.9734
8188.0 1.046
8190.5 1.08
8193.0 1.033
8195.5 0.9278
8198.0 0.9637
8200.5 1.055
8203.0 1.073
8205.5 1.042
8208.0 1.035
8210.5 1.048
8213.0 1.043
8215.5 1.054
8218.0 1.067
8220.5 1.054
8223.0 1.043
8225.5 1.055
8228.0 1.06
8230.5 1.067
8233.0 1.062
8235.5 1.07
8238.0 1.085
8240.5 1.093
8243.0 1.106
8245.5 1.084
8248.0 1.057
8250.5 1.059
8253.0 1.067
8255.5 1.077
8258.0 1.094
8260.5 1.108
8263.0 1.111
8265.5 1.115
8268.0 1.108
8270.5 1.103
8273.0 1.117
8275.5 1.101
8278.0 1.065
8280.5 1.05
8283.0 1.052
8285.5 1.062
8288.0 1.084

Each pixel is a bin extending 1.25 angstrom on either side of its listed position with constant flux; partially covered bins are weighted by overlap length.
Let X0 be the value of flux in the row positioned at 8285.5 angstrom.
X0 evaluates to 1.062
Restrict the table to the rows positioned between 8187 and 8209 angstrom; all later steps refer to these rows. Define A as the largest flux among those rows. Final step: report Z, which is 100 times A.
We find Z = 108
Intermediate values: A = 1.08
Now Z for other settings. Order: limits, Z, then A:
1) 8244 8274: 112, 1.117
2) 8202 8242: 109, 1.093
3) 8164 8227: 114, 1.143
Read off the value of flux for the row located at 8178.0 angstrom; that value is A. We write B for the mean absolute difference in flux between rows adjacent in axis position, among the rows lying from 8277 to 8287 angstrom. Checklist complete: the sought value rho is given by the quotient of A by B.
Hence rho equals 124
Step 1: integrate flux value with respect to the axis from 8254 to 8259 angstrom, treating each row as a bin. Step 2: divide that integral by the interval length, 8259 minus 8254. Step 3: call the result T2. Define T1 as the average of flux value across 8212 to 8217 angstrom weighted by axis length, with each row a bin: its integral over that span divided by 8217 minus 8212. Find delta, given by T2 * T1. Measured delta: 1.14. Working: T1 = 1.05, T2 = 1.08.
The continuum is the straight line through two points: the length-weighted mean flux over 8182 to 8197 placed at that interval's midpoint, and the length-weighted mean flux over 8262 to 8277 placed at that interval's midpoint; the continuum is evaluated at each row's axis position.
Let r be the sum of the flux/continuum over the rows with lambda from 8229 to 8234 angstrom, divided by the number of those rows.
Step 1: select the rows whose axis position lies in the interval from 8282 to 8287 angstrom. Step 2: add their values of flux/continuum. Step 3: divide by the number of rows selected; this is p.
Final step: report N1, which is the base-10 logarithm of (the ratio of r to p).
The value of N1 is 0.029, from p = 0.94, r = 1.00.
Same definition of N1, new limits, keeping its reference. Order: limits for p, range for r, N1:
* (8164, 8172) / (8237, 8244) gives -0.054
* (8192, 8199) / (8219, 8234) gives 0.019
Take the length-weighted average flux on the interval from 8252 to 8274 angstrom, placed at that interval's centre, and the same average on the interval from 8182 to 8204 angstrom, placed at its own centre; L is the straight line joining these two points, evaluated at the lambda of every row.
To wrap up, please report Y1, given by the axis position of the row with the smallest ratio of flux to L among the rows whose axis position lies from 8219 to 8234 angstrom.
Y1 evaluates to 8223.0 angstrom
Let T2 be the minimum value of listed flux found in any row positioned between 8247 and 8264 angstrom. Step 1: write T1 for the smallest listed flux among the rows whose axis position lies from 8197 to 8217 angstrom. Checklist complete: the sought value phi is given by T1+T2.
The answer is 2.02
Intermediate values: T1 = 0.9637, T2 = 1.057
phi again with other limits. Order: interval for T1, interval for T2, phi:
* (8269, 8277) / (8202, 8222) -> 2.14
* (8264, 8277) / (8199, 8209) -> 2.14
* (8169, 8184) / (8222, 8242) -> 2.03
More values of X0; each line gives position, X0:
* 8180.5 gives 1.078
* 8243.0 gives 1.106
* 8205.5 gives 1.042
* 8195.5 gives 0.9278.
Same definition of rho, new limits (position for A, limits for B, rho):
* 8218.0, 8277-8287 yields 119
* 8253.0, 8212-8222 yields 87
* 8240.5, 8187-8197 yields 18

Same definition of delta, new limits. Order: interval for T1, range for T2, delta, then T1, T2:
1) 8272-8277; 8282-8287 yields 1.17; 1.11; 1.06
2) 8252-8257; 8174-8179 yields 1.20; 1.07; 1.12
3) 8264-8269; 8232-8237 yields 1.19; 1.11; 1.07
